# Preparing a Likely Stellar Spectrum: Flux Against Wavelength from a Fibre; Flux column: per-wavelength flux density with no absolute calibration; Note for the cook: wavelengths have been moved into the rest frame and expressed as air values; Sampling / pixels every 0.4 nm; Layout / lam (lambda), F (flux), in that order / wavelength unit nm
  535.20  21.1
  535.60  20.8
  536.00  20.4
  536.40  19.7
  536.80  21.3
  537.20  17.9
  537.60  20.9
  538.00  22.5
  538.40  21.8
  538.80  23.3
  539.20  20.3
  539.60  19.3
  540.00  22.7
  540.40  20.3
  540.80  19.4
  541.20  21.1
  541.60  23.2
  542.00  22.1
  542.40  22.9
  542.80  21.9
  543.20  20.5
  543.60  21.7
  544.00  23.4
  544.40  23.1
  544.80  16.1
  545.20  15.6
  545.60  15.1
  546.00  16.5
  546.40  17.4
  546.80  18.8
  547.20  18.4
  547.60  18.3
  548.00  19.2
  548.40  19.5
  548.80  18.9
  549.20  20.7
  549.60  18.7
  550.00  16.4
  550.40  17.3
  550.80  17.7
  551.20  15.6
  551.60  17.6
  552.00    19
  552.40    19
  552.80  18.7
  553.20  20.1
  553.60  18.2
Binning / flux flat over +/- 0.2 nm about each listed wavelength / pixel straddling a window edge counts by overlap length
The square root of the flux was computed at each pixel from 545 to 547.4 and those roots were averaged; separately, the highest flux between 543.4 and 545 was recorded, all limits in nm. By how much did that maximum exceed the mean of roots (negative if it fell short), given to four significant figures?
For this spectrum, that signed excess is 19.28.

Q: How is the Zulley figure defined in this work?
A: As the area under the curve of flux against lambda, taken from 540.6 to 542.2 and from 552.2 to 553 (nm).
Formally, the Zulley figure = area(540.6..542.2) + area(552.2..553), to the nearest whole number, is 49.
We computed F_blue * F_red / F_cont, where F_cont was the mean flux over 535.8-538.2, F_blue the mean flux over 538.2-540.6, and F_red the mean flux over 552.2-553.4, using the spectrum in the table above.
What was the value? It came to 20.1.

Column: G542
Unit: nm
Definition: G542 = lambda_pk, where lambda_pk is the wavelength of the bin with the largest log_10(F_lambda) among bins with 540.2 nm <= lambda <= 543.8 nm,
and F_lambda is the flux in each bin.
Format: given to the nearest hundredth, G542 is 541.60 nm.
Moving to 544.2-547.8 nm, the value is 544.40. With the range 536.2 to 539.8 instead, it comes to 538.80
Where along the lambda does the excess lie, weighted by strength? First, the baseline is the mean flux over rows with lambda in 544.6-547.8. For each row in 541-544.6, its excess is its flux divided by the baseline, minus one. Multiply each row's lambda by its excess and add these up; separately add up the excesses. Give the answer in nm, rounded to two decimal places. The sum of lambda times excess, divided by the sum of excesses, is 542.85 nm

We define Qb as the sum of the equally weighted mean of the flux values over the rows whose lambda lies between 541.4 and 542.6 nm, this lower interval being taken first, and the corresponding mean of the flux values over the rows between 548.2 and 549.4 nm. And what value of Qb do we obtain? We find 42.4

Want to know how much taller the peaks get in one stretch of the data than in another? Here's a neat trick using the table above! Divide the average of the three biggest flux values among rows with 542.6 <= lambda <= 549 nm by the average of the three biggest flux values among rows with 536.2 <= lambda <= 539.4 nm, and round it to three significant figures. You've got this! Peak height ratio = 1.01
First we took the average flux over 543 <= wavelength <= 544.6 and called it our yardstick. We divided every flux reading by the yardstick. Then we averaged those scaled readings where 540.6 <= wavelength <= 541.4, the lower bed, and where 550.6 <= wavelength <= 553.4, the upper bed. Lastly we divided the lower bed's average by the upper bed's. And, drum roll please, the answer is 1.11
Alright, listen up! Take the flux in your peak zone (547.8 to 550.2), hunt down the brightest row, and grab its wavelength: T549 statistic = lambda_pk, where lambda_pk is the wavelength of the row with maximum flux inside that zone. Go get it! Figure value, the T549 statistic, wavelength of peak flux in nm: 549.20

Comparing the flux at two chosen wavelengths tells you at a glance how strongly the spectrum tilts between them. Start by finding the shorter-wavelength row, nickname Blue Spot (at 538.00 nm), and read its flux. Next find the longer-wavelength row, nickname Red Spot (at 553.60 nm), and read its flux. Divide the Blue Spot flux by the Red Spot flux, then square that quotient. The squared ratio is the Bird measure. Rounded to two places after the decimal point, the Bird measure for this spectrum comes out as 1.53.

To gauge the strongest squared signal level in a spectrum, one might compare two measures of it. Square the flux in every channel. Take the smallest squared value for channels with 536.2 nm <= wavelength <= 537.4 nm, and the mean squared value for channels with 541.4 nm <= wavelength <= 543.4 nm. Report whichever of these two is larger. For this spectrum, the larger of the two 490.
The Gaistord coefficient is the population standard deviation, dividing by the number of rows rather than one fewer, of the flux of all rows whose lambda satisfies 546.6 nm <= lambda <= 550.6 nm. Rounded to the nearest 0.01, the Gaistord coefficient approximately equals 1.11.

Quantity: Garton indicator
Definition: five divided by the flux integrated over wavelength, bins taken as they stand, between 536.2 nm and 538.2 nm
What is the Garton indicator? 0.122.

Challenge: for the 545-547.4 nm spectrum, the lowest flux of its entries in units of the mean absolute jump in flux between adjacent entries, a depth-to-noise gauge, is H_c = 16.4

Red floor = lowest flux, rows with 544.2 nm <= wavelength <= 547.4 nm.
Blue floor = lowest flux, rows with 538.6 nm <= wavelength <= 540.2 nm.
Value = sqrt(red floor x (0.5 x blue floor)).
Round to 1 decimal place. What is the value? 12.1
